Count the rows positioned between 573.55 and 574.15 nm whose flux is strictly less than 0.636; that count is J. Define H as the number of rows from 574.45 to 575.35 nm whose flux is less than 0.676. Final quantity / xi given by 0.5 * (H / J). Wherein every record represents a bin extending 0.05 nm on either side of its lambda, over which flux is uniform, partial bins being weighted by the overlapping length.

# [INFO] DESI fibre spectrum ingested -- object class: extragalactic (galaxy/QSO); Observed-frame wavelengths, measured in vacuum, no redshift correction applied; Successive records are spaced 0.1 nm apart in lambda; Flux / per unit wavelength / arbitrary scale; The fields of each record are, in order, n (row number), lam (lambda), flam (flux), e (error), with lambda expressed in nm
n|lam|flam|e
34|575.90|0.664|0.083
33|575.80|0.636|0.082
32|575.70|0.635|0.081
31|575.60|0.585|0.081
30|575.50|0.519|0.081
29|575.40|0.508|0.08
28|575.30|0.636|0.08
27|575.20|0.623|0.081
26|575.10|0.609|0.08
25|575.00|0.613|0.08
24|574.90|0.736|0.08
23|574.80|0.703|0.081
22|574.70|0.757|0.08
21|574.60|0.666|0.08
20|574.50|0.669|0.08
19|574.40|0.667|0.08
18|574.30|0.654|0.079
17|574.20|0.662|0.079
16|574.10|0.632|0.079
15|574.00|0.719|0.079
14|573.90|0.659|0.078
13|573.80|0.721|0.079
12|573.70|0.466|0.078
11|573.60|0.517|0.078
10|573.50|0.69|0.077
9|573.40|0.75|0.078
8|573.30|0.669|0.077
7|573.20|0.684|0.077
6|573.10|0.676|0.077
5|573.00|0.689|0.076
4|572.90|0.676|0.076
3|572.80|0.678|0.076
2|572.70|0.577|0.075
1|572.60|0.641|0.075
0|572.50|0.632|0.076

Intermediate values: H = 6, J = 3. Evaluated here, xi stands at 1.0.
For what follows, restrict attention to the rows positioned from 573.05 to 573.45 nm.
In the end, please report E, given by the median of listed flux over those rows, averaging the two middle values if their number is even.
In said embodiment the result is 0.680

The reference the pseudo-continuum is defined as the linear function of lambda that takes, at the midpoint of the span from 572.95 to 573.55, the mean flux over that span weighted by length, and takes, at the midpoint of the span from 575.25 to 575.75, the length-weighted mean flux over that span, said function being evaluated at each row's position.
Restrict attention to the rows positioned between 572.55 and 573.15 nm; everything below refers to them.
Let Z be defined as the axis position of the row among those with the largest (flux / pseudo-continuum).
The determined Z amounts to 573.00 nm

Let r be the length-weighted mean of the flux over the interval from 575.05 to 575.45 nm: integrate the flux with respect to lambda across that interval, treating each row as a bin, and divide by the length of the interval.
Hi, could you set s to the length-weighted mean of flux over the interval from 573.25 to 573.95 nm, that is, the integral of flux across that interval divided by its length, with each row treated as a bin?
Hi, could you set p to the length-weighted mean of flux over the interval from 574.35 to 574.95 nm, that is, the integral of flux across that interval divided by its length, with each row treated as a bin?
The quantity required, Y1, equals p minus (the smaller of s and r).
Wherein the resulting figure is 0.106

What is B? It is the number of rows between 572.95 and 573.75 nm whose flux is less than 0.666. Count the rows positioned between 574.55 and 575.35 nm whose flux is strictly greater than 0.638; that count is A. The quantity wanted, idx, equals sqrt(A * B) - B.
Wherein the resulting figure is 0.8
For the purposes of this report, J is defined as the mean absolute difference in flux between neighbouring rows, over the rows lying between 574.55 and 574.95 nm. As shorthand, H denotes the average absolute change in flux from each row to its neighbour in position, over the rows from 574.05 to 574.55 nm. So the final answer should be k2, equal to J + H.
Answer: 0.07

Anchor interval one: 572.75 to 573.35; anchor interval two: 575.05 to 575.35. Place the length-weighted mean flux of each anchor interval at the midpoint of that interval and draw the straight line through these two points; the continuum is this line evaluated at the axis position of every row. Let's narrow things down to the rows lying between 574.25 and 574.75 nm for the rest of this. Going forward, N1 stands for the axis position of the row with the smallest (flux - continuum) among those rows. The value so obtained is 574.30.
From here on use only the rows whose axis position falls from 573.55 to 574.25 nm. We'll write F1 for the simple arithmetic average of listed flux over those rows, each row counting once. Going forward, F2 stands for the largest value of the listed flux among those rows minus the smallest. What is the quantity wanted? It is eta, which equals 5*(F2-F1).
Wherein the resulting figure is -1.9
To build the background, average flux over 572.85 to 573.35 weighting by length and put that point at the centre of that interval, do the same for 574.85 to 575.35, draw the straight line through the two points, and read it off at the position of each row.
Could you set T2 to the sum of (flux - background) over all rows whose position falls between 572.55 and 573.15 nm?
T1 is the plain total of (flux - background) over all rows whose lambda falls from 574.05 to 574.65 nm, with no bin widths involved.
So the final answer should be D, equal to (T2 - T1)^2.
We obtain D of 0.030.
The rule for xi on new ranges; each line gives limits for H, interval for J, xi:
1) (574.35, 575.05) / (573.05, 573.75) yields 1.0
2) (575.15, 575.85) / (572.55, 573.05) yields 3.5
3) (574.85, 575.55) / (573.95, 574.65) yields 3.0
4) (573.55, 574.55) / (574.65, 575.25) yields 1.3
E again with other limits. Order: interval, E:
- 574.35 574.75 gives 0.668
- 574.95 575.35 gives 0.618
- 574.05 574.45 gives 0.658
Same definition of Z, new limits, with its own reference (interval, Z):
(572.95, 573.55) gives 573.40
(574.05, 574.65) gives 574.60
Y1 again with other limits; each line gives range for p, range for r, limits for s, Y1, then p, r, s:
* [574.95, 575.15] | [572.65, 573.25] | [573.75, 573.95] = -0.052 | 0.61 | 0.66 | 0.690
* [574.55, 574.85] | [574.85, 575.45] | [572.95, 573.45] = 0.088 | 0.71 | 0.62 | 0.694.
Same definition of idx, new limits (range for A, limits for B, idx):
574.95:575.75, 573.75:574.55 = -4.0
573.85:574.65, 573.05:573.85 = 1.7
